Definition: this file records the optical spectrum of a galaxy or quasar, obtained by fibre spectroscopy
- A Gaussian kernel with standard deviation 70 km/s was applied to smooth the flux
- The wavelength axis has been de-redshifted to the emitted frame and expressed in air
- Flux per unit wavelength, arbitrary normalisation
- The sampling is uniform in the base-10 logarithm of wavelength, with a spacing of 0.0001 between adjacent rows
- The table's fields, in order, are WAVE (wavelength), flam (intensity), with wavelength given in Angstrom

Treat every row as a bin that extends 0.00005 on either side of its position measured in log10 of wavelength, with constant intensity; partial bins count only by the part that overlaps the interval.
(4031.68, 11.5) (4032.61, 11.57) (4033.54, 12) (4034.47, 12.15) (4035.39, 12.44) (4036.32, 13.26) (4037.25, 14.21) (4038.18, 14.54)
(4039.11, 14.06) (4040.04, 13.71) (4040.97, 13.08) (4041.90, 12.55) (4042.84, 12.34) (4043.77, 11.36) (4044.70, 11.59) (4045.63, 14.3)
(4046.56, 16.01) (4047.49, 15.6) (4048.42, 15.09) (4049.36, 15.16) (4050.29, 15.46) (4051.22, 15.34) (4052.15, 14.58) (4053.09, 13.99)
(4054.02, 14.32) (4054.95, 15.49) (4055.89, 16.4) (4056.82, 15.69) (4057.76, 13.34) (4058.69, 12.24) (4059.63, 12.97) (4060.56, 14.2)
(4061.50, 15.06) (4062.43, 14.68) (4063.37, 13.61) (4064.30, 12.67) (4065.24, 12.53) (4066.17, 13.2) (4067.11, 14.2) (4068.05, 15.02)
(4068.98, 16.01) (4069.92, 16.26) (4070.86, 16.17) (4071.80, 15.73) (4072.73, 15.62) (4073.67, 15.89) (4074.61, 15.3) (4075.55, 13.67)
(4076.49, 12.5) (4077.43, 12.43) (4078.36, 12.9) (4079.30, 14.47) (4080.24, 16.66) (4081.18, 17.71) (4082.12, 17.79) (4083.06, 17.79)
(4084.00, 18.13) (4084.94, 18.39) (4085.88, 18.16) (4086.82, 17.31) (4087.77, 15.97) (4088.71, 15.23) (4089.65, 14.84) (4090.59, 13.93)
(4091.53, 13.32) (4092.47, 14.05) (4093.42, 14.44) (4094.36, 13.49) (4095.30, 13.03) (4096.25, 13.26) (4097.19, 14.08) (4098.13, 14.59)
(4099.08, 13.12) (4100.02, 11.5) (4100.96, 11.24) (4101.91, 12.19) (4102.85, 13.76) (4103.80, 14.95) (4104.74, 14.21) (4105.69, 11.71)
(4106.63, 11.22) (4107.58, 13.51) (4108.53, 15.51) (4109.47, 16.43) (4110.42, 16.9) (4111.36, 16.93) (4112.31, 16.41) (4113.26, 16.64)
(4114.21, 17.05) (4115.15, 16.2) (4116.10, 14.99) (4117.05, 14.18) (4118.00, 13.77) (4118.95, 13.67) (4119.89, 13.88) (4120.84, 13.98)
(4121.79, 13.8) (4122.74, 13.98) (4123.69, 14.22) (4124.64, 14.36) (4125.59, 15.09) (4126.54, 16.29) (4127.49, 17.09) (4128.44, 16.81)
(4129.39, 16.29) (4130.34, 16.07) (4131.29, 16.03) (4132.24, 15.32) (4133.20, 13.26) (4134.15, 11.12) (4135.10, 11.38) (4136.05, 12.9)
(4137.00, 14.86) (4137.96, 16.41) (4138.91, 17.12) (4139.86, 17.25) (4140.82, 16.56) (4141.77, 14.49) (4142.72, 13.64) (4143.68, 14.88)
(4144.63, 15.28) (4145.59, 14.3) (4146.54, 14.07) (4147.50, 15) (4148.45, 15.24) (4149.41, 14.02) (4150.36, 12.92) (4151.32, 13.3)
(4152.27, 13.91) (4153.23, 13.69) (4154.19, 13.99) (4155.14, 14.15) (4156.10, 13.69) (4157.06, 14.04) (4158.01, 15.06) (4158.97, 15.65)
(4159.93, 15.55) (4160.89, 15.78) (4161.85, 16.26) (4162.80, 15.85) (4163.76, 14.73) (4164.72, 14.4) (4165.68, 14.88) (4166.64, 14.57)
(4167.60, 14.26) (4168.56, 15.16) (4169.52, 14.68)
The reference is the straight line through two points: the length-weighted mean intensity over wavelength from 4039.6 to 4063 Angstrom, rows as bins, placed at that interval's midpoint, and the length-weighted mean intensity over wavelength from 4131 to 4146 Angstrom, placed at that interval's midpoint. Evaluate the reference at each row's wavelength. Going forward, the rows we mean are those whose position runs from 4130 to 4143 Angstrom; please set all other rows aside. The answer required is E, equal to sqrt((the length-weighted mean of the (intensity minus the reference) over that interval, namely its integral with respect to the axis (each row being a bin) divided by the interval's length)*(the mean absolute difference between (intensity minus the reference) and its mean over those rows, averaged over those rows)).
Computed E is 0.4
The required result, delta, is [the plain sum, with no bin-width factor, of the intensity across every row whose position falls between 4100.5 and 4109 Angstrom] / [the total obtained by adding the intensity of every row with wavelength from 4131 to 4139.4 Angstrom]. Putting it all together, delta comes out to 0.92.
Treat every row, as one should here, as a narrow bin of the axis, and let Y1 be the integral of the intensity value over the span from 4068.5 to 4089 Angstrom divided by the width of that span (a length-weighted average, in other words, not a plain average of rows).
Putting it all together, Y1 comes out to 15.9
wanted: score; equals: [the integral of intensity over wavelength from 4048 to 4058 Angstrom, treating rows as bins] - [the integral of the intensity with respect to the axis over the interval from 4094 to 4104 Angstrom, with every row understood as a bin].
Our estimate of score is 19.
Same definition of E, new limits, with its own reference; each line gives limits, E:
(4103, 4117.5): 0.9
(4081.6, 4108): 0.3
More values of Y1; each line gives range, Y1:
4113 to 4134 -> 15.1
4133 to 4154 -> 14.4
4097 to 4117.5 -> 14.4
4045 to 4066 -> 14.5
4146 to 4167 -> 14.6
